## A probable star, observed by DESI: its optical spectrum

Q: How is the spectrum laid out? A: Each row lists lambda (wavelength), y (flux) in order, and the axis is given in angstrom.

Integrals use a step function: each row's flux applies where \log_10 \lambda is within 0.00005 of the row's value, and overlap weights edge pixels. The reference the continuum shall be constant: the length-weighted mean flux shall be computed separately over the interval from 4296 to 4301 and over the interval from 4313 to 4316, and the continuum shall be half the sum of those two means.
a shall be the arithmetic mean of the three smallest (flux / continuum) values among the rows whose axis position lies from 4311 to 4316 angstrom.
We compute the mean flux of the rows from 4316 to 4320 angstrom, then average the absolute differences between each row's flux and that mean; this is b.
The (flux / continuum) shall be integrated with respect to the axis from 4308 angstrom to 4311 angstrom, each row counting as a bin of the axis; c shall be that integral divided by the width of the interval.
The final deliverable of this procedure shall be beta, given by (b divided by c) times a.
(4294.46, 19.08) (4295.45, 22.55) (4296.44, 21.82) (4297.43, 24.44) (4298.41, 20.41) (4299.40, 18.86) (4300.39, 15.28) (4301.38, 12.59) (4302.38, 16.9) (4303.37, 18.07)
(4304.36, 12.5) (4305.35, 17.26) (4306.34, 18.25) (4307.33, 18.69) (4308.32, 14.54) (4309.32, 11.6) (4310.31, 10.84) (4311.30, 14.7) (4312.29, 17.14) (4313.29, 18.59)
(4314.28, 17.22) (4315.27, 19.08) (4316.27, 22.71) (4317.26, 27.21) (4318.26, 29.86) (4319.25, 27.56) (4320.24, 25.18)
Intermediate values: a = 0.85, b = 2.06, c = 0.64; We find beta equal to 2.7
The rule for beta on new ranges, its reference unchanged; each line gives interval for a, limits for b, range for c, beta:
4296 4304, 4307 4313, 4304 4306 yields 2.2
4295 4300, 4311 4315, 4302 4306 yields 1.4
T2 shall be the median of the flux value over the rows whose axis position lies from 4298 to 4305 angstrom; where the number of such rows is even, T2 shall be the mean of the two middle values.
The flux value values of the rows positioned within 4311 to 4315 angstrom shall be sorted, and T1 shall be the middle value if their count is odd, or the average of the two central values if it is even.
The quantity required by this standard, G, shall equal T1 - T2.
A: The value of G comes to 0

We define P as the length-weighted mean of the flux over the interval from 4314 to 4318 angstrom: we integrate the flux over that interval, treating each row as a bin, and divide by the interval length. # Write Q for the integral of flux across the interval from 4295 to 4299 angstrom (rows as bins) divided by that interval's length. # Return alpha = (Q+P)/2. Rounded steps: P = 22.3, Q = 22.3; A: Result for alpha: 22.3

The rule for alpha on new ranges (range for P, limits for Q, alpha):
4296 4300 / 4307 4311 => 17.5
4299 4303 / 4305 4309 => 16.4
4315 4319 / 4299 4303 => 20.5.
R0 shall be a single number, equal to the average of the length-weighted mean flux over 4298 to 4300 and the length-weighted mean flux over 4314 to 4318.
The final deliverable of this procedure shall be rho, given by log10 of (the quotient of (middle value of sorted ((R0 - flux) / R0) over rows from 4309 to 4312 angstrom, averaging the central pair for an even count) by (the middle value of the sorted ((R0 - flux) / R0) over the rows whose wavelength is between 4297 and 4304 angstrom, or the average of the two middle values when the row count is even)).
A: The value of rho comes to 0.53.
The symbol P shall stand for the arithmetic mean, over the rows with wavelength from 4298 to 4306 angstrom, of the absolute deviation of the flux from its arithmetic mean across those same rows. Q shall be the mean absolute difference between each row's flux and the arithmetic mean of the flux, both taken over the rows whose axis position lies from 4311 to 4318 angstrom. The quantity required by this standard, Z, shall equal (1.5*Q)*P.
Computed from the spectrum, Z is 10.6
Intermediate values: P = 2.3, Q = 3.1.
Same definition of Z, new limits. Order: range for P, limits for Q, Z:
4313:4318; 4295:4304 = 14.1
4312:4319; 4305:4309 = 8.3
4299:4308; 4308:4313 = 6.2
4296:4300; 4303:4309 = 5.3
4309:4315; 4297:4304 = 10.7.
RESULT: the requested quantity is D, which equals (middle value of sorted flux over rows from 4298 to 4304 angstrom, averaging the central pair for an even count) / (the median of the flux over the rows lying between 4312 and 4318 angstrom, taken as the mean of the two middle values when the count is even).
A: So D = 0.93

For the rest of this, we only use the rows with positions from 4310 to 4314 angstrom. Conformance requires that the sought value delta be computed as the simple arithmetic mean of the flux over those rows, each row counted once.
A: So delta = 15.3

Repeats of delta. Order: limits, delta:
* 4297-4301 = 19.7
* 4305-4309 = 17.2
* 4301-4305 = 15.0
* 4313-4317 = 19.4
